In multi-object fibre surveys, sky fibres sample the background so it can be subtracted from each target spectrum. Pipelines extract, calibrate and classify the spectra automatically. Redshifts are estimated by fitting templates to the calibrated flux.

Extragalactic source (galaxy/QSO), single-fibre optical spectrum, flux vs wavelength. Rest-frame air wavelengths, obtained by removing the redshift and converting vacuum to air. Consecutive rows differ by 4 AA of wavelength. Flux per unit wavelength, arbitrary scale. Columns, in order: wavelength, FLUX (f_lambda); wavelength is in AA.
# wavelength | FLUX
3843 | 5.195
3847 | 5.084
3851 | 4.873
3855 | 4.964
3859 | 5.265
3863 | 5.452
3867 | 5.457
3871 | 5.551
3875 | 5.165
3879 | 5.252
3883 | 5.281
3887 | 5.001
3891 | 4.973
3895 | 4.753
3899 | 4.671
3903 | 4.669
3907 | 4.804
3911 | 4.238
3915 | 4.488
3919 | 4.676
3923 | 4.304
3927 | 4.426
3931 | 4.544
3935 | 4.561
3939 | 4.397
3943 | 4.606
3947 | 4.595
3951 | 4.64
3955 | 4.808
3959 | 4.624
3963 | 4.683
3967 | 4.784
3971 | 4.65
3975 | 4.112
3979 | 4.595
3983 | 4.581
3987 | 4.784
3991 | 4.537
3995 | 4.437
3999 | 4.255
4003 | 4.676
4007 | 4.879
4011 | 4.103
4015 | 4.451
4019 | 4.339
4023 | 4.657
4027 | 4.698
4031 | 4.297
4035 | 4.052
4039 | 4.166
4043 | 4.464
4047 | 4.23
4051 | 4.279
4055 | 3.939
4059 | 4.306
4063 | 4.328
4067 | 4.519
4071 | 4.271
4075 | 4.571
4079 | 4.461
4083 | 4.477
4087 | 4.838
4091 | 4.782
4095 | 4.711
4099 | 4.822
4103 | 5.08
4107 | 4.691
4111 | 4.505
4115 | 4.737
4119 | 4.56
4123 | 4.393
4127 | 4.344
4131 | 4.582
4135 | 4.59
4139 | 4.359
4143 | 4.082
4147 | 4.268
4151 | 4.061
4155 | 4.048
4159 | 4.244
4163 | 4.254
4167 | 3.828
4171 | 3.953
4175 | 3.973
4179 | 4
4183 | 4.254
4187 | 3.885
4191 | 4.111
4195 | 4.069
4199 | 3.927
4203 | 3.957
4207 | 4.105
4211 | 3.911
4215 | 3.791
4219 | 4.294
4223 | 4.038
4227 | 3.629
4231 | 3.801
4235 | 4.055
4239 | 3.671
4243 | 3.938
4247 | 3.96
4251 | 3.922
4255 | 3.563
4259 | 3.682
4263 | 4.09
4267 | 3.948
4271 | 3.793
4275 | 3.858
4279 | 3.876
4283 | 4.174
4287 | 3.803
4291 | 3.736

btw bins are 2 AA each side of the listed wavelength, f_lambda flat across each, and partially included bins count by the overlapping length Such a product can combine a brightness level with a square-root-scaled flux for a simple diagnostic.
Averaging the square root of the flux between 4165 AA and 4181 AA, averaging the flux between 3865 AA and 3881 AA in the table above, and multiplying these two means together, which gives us 10.6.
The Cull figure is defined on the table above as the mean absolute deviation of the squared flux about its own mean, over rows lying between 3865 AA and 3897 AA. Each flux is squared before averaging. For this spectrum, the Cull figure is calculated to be 2.13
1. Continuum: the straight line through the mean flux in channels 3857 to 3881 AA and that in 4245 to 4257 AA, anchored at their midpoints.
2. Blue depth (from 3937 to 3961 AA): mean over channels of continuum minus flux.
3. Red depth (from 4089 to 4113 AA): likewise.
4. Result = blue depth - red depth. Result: 0.8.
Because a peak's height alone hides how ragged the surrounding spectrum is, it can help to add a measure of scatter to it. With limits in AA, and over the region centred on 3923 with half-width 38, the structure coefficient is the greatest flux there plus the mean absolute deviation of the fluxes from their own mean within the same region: 5.2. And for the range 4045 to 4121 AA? 5.3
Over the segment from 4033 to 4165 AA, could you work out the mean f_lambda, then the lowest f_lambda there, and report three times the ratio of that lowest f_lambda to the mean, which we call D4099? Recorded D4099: 2.67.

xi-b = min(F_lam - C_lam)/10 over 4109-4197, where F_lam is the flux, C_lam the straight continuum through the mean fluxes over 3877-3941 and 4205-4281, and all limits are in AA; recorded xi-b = -0.024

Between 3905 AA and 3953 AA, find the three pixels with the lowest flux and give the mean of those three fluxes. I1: 4.3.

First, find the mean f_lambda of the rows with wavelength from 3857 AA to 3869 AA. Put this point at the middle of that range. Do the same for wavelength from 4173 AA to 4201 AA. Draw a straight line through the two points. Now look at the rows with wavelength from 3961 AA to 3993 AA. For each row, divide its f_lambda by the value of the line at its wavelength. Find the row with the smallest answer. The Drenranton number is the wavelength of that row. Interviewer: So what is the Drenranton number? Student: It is 3975 AA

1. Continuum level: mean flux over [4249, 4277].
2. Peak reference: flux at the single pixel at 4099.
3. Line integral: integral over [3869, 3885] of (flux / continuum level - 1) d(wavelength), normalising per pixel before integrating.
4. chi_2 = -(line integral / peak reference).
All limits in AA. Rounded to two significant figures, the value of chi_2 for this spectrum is -1.3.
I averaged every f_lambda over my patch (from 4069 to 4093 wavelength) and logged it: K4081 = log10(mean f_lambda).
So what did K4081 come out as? 0.660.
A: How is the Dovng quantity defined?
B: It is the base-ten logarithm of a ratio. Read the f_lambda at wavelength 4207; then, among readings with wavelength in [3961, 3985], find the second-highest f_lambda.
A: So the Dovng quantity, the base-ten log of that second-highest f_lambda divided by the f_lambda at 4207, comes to 0.057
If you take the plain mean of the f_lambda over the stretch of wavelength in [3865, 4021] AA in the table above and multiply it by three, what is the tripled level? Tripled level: 14.0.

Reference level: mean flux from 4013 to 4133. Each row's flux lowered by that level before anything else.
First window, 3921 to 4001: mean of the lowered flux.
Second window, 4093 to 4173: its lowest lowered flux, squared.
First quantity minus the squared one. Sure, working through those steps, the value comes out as -0.4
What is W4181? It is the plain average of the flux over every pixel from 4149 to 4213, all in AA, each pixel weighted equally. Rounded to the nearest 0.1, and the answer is 4.0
